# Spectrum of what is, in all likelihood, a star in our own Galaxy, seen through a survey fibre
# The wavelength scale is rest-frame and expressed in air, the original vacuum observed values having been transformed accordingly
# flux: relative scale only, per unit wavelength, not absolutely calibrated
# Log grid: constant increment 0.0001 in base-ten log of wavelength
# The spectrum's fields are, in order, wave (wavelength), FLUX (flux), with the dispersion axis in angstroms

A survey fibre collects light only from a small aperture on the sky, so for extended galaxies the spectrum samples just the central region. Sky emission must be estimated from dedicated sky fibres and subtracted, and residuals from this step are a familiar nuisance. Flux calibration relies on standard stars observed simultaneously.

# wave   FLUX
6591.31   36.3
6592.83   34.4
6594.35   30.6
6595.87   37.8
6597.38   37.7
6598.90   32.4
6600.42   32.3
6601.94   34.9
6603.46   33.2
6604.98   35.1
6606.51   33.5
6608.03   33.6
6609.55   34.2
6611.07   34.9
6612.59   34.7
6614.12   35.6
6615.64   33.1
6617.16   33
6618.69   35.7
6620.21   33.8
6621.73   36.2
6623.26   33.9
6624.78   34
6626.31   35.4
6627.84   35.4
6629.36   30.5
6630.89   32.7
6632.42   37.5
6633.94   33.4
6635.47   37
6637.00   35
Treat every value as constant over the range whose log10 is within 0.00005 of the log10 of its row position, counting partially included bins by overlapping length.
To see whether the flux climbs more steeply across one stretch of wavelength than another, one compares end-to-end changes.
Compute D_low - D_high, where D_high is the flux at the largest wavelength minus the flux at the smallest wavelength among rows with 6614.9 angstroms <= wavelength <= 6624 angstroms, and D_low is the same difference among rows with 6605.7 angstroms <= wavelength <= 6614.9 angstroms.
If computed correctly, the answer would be 1.3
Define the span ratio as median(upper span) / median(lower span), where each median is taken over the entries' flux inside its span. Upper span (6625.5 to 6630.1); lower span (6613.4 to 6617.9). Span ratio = 1.07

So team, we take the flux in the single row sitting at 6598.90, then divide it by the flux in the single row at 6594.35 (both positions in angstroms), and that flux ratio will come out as 1.06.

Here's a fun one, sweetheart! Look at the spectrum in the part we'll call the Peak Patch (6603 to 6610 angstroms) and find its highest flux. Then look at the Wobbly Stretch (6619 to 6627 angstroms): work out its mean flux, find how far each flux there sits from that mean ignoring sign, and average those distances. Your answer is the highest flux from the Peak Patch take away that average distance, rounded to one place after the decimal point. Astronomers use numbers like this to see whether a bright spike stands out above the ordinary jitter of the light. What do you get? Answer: 34.2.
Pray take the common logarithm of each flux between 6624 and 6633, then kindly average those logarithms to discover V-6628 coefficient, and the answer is 1.53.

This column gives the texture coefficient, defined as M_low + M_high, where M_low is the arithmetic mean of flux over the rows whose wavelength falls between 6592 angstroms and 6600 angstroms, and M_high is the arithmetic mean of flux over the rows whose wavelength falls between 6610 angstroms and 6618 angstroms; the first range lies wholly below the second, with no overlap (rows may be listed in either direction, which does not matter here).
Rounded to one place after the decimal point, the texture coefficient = 68.8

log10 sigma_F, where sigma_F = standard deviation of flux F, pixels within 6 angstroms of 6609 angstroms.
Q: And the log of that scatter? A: -0.1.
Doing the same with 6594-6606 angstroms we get 0.4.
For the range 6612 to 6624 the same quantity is 0.1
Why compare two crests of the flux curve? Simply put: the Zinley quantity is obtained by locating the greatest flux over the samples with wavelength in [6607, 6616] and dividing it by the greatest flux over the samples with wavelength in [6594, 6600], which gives 0.94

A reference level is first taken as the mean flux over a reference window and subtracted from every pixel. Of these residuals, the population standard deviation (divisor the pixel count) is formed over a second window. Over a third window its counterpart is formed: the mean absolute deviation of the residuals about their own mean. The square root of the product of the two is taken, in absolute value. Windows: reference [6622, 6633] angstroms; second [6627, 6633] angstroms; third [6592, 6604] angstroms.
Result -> 2.32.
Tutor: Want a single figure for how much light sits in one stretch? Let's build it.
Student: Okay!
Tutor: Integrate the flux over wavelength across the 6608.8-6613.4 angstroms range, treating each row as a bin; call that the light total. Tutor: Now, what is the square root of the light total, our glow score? 12.6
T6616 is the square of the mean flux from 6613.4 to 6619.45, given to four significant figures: 1180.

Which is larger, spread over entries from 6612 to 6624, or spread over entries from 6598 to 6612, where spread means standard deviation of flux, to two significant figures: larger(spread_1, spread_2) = 1.2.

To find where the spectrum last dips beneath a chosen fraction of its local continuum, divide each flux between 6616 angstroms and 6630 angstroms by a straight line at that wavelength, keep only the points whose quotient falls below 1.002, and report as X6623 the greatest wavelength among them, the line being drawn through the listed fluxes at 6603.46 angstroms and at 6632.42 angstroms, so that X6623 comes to 6629.36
